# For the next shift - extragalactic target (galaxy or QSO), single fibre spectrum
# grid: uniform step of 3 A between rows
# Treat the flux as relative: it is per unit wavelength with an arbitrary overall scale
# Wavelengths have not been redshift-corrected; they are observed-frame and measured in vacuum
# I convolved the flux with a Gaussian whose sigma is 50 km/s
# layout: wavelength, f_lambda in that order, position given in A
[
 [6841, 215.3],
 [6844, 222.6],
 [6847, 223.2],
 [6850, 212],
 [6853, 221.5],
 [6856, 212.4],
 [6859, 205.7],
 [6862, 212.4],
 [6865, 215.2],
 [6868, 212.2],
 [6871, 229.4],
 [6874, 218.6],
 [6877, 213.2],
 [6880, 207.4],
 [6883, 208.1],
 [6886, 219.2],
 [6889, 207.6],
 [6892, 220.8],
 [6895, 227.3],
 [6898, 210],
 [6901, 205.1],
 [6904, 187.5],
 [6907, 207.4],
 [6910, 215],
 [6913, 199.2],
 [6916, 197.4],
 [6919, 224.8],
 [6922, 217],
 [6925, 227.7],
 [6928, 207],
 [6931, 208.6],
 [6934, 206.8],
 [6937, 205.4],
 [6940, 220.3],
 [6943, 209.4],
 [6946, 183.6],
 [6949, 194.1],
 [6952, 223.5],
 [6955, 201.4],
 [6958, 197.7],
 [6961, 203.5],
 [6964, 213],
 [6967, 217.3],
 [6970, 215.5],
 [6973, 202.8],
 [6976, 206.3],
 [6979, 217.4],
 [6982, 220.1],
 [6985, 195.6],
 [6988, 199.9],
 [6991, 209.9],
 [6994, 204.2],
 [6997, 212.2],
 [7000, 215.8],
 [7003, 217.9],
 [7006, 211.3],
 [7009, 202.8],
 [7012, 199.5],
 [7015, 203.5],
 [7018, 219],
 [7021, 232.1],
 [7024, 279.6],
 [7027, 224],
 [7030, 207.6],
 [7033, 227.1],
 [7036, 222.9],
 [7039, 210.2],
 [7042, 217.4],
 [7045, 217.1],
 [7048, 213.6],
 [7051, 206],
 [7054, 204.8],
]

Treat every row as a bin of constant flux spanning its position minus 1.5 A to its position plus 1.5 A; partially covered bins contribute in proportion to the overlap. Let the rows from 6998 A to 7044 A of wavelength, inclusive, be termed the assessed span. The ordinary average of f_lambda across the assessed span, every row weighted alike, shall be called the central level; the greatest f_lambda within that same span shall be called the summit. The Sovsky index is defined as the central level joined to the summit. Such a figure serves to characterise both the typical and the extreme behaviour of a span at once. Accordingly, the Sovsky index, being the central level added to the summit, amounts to 499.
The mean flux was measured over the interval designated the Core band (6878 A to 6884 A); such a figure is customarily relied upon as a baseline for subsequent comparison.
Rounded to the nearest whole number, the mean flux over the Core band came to 208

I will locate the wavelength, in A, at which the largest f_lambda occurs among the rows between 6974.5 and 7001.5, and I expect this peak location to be 6982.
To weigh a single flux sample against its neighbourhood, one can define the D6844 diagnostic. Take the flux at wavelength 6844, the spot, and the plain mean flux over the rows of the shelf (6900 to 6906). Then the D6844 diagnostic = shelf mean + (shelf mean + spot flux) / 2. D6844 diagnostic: 406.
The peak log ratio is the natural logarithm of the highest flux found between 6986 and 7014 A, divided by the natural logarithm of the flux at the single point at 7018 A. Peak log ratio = 0.999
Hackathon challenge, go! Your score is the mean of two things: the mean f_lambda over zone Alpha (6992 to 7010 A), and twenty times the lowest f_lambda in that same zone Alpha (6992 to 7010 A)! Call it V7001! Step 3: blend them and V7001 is 2133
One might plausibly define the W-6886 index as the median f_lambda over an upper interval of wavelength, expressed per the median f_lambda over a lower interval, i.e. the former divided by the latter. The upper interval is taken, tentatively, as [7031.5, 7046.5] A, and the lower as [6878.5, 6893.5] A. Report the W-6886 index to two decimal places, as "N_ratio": 1.04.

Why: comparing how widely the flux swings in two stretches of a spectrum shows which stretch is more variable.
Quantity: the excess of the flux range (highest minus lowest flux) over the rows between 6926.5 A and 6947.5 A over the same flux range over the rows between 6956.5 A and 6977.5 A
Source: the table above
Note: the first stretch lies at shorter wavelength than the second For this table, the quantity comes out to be 17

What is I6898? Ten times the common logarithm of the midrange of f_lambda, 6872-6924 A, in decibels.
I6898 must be 23.17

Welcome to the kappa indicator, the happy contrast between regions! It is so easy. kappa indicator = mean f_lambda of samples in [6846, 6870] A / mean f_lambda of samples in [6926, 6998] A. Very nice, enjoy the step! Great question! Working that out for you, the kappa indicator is 1.034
